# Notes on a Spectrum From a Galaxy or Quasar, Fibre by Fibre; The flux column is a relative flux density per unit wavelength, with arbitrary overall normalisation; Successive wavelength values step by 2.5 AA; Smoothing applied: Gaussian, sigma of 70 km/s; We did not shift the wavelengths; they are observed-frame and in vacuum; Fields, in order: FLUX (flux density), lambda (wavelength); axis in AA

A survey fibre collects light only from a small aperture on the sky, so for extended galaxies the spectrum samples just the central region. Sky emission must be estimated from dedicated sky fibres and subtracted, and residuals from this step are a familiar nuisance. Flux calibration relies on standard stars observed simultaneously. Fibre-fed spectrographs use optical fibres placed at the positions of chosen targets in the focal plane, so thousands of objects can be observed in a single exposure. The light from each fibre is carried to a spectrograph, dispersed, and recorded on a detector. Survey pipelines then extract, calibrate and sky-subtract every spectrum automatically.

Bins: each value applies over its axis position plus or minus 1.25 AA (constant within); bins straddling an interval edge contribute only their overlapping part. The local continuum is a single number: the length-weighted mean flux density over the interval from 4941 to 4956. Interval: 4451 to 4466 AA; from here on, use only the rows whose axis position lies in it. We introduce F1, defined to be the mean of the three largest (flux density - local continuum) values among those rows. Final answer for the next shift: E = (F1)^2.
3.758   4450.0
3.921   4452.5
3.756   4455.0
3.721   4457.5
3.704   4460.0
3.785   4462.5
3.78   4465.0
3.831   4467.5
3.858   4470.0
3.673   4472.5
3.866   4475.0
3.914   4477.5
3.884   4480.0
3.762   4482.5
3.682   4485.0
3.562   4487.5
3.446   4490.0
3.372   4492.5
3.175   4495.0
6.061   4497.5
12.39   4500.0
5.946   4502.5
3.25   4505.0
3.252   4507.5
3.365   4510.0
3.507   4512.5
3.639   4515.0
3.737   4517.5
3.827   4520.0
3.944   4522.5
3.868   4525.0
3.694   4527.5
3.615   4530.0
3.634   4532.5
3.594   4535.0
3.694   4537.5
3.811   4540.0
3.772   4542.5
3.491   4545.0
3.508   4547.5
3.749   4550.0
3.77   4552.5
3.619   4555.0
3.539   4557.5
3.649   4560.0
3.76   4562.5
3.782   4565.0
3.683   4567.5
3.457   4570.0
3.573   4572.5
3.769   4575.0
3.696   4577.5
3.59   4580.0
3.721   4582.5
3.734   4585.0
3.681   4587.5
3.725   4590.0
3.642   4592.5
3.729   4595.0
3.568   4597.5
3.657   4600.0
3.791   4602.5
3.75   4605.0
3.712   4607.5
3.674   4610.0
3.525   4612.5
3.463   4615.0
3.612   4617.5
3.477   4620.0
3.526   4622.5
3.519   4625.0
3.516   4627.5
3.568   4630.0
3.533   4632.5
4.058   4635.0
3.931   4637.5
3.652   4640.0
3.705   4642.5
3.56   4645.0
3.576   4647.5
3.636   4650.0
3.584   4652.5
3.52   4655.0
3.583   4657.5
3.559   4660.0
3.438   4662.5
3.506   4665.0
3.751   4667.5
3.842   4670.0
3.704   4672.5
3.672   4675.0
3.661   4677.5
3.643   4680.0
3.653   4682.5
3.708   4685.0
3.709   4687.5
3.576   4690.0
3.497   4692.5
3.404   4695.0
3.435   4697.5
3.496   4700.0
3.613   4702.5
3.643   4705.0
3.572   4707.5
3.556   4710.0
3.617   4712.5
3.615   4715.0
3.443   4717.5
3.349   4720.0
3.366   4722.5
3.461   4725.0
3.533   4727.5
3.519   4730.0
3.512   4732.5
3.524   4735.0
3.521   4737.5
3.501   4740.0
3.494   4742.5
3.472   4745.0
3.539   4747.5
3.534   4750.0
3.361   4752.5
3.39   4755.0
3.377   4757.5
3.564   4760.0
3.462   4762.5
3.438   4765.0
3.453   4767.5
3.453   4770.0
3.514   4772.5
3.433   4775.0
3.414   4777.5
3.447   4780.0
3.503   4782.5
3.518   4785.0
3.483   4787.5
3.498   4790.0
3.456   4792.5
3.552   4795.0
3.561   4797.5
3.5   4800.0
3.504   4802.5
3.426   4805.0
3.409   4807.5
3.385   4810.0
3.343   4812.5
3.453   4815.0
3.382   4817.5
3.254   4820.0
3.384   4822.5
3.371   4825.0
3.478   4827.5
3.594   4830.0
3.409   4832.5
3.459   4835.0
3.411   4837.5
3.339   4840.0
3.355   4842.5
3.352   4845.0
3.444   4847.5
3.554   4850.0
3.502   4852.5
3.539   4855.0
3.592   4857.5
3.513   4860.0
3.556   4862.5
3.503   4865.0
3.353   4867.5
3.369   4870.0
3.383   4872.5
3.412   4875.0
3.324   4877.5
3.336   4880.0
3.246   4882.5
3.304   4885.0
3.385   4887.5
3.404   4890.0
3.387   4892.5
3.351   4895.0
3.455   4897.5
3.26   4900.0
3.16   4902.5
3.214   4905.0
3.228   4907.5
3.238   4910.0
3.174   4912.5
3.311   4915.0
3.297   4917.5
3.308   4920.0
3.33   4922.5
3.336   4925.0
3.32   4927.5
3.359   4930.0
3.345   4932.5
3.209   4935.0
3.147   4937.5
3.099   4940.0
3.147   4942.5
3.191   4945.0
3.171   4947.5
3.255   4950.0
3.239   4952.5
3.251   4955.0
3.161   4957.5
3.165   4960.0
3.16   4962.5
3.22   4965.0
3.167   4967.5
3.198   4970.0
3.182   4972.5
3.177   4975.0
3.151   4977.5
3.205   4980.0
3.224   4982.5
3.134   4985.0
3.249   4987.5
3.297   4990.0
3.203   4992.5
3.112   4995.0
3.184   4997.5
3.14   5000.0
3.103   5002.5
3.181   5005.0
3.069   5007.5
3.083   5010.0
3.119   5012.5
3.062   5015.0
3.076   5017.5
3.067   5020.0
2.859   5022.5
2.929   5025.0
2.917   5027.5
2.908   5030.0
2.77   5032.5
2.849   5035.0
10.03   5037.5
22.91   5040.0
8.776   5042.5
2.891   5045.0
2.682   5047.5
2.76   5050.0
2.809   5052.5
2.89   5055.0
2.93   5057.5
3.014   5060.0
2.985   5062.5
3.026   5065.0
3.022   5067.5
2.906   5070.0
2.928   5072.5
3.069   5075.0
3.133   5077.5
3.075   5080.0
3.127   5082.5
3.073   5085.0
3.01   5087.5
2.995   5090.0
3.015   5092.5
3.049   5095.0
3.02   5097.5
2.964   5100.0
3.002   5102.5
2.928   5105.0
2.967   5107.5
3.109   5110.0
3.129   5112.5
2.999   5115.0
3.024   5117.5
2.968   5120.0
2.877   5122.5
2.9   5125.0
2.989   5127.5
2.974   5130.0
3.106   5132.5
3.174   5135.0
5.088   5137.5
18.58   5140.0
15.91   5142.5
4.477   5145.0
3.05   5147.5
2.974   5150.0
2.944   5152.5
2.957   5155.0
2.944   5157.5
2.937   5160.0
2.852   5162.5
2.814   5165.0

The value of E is 0.39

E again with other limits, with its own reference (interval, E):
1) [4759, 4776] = 0.09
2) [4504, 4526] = 0.45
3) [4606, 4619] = 0.21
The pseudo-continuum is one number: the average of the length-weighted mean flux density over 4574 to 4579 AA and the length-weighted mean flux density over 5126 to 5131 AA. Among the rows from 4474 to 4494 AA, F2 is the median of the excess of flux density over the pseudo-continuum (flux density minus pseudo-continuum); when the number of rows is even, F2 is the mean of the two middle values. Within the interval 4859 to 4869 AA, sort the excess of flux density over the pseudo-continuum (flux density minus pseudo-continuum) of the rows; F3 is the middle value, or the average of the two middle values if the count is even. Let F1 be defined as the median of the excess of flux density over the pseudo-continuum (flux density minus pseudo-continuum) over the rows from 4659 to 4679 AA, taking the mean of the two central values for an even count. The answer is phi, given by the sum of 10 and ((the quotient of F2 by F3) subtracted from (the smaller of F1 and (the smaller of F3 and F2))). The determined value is 7.8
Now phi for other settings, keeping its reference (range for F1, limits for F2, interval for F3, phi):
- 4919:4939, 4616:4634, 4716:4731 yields 8.2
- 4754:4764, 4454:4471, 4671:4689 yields 8.7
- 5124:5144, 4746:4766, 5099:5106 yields 9.9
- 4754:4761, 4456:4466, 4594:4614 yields 8.9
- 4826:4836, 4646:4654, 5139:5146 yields 10.1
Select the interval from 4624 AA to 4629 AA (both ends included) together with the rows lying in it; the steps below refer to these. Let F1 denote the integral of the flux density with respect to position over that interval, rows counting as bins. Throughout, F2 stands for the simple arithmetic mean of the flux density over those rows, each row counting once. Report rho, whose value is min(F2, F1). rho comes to 3.52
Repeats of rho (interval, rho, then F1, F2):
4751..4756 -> 3.38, 16.9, 3.38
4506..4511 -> 3.31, 16.5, 3.31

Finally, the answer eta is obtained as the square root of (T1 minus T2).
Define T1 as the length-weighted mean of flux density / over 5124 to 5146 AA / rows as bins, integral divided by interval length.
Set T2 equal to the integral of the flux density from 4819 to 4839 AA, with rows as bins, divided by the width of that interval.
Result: 1.8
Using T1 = 7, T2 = 3.42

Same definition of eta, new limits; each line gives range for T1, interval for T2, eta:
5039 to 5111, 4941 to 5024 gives 0.8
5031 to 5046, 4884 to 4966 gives 2.3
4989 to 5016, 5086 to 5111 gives 0.4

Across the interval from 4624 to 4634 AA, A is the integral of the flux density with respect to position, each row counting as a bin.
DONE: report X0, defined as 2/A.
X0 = 0.056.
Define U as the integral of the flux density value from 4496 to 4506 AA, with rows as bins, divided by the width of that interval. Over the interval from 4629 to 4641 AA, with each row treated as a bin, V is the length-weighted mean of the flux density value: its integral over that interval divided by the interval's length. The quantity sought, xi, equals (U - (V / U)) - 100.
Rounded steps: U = 6.9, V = 3.8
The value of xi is -93.63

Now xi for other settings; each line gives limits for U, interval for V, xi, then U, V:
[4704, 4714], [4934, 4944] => -97.28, 3.6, 3.2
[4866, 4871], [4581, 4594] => -97.73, 3.4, 3.7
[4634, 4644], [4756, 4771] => -97.08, 3.8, 3.5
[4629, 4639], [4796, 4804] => -97.16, 3.8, 3.5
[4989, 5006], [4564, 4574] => -97.97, 3.2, 3.6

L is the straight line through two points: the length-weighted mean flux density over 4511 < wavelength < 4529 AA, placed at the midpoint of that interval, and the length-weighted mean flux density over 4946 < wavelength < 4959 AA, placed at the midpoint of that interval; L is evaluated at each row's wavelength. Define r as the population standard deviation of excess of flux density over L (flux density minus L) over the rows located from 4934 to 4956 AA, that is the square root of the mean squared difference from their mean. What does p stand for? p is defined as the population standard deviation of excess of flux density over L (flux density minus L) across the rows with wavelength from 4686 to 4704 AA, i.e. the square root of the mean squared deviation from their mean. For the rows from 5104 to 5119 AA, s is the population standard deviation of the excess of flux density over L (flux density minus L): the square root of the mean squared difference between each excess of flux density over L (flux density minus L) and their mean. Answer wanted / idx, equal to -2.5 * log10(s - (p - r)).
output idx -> 3.7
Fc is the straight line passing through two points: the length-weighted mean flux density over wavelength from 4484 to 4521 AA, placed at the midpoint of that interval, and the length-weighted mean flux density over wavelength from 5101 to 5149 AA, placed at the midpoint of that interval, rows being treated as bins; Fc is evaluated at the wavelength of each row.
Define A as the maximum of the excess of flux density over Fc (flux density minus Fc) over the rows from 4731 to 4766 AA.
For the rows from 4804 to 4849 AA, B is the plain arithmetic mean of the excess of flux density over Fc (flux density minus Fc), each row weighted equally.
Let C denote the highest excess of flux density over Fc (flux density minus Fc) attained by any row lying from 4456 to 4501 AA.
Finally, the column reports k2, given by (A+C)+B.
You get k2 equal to 5.8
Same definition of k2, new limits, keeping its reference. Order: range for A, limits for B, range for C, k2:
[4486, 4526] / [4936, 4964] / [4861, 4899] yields 5.5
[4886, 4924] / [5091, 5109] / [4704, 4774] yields -3.7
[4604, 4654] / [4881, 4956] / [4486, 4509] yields 6.2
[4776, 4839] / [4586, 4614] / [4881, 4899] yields -2.9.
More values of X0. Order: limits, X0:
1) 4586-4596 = 0.054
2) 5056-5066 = 0.067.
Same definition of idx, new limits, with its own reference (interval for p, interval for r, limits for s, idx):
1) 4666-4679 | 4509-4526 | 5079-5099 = 1.9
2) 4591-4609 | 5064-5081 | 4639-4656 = 3.1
